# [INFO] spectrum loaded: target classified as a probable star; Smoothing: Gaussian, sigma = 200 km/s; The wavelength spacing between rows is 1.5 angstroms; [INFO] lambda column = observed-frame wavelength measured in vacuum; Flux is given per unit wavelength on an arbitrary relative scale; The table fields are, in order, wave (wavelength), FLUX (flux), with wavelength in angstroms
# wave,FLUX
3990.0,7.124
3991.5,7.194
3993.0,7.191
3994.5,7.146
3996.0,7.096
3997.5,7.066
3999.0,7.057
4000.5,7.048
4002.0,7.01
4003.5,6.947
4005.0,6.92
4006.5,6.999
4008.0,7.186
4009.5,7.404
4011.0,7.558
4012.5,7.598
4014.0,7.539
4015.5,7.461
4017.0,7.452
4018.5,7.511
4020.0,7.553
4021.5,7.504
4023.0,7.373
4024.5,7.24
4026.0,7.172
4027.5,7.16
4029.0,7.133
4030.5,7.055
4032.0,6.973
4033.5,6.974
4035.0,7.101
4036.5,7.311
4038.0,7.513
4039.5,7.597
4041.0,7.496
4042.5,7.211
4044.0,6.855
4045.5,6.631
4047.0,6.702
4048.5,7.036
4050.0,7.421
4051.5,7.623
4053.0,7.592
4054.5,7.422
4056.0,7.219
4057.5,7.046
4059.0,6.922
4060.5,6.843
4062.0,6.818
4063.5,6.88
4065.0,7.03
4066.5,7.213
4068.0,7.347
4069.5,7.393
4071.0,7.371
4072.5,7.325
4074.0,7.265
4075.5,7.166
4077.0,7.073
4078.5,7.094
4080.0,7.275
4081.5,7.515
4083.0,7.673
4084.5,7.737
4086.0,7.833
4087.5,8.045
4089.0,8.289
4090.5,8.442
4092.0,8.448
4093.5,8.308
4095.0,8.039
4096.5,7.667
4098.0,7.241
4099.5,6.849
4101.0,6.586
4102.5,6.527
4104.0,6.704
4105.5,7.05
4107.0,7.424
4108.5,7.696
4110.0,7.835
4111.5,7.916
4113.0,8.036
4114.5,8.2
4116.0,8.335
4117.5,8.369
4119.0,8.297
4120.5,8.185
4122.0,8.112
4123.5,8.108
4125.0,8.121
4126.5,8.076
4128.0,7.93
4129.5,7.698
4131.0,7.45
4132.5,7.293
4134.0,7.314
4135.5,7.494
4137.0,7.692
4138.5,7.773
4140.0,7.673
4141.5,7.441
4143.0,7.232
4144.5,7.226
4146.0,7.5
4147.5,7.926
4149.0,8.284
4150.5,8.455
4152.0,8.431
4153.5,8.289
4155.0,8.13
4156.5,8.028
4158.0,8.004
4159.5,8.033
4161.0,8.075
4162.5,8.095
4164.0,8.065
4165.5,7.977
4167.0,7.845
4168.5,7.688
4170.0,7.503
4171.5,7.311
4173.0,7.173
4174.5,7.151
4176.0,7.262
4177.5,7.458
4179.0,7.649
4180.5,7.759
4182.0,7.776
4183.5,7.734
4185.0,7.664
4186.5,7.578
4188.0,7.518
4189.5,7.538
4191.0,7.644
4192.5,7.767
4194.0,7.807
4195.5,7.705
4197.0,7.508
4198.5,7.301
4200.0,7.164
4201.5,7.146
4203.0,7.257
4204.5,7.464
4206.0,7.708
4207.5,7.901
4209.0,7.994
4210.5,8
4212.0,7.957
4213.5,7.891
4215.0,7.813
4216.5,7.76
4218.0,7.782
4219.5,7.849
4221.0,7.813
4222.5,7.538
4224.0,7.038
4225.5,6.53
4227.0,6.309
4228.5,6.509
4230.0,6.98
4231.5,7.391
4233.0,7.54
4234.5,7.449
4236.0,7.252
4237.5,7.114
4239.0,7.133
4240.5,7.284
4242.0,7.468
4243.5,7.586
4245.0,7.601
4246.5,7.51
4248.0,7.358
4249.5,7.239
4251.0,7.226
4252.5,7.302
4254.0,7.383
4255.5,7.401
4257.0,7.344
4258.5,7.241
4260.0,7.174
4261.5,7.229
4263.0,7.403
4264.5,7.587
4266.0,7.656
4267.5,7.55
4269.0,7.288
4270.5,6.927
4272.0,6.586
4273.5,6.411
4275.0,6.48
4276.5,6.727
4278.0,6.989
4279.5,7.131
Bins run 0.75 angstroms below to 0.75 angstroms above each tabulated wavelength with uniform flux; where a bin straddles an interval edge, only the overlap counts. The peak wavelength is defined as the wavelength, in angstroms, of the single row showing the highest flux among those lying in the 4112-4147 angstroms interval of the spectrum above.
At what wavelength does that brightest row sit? 4117.5 angstroms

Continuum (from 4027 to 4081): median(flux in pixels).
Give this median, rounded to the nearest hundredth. 7.16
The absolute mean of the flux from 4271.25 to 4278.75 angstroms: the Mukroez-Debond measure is 6.6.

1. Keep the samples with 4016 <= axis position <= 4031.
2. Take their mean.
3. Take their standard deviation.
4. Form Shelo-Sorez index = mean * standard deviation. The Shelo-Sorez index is 1.3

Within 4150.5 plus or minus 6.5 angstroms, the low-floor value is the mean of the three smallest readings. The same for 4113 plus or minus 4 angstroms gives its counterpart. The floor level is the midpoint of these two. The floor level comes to 7.7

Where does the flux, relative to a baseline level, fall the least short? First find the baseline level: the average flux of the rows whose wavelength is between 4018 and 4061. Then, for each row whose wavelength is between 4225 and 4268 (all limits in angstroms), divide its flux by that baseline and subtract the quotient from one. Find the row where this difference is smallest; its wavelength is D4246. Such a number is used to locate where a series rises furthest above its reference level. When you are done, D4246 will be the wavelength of 4266.0 angstroms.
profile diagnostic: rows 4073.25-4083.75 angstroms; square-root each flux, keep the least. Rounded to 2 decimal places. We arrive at 2.66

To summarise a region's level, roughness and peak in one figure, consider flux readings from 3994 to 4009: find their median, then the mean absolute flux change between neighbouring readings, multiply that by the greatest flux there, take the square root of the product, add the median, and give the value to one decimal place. 7.7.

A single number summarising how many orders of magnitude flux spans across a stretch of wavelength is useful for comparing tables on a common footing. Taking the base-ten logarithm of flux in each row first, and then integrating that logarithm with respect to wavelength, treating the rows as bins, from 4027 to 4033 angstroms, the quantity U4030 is 5.10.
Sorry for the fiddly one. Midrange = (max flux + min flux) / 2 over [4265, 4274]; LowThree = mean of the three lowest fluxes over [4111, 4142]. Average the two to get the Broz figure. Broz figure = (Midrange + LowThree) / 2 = 7.19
